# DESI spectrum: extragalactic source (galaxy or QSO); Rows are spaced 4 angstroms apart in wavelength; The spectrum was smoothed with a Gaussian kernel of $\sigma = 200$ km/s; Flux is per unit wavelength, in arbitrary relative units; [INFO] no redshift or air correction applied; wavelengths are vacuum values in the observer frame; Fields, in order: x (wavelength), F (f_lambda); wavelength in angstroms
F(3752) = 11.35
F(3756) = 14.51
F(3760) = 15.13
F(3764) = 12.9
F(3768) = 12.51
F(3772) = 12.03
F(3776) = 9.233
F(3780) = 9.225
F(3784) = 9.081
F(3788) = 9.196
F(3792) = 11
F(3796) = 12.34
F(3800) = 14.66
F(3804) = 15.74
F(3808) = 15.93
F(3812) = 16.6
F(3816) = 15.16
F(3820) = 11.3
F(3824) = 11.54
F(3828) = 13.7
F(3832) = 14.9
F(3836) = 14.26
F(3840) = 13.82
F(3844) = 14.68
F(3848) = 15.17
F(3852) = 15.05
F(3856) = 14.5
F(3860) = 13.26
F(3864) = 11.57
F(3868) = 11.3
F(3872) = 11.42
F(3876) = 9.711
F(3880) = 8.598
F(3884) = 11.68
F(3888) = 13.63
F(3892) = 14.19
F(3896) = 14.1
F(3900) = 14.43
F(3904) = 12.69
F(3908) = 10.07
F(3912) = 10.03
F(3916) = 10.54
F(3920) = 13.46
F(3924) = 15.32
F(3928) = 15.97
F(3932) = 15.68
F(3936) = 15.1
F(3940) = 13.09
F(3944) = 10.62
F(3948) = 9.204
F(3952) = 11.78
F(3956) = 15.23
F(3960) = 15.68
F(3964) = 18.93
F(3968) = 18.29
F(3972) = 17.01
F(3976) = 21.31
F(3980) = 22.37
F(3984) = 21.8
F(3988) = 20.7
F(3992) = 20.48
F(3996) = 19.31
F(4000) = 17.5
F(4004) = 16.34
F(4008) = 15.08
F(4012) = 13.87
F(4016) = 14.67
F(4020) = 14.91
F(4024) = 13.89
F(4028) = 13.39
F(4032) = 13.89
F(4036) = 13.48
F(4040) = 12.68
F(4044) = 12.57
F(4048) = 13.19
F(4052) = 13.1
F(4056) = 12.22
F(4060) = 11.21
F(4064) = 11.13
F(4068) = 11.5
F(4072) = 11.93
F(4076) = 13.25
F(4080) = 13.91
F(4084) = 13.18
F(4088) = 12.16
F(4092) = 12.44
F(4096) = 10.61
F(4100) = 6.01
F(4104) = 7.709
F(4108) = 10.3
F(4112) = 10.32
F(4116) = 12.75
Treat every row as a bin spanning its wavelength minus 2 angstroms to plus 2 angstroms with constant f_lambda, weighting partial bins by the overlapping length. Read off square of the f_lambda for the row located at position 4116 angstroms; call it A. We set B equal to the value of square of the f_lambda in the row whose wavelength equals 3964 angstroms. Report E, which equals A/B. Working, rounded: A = 163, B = 358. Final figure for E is 0.5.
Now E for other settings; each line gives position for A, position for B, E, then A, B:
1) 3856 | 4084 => 1.2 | 210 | 174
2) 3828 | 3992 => 0.4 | 188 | 419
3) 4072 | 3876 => 1.5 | 142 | 94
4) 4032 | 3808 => 0.8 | 193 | 254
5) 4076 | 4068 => 1.3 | 176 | 132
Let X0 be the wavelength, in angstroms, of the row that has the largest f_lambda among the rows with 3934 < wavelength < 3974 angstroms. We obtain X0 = 3964 angstroms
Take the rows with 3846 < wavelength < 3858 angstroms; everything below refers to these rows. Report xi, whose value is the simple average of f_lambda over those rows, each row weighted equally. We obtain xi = 14.9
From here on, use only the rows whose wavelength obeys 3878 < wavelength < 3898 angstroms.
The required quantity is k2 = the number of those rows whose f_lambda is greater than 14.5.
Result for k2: 0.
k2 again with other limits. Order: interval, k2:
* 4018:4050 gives 1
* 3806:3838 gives 4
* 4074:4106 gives 0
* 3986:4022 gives 8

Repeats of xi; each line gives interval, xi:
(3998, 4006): 16.9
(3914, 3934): 14.2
